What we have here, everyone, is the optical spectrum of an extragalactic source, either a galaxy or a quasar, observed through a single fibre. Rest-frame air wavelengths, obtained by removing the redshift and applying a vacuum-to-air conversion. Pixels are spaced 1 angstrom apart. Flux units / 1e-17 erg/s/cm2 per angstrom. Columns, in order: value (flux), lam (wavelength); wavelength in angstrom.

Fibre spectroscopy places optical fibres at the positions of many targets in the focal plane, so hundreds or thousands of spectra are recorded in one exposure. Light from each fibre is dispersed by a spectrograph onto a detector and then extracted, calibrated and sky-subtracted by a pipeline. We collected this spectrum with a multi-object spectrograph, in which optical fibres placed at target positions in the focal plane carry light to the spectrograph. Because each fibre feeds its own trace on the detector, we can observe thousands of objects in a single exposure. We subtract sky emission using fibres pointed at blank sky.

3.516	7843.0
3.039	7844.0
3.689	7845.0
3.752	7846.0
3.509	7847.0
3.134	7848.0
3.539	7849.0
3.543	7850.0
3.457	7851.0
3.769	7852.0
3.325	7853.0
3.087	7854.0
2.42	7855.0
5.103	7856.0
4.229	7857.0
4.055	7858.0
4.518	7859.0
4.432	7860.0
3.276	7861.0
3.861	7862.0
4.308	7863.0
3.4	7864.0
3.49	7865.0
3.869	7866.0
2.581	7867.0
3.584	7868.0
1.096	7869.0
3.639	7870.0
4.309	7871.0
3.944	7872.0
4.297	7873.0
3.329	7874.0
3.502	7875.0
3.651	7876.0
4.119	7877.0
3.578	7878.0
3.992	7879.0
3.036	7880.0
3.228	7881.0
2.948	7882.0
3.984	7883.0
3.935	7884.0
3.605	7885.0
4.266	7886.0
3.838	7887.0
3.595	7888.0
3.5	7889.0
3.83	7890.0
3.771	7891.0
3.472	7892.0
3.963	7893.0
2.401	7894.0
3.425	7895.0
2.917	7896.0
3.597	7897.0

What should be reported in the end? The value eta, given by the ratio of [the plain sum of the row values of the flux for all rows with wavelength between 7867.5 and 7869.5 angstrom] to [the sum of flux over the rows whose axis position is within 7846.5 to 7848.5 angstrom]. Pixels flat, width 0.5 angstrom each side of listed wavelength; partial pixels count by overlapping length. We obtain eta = 0.70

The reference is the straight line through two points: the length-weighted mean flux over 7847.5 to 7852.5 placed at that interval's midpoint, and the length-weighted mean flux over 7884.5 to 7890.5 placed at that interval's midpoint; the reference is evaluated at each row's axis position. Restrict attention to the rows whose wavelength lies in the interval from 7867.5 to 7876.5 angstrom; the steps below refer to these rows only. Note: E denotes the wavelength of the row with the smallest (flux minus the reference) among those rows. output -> 7869.0 angstrom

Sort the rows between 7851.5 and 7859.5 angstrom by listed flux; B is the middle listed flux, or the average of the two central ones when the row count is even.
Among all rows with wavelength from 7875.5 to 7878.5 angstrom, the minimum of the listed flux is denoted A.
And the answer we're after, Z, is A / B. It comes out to 0.91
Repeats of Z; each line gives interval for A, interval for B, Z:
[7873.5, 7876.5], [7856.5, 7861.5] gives 0.79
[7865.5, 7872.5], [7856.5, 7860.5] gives 0.25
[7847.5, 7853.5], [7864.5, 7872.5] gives 0.87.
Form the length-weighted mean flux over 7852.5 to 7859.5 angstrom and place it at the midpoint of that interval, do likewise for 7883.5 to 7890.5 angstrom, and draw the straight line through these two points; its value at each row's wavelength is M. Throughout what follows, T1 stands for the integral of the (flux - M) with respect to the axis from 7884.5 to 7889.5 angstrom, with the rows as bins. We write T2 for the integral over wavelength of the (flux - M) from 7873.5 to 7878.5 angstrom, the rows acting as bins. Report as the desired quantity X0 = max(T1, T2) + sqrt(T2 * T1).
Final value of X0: 0.21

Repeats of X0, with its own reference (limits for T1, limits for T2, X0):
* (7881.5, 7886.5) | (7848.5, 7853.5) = 0.36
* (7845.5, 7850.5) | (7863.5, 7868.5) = 0.23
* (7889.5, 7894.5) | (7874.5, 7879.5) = 0.34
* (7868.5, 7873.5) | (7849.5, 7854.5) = 0.09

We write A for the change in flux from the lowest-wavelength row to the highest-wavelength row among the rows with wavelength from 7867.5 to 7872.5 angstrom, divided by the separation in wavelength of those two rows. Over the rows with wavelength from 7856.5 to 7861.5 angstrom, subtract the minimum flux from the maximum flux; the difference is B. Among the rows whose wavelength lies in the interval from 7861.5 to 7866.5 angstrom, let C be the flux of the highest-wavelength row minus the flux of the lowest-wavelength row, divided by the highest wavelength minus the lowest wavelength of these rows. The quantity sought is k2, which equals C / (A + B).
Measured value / 0.00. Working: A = 0.09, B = 1.2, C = 0.00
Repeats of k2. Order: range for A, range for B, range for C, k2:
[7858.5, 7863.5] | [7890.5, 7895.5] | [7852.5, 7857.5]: 0.15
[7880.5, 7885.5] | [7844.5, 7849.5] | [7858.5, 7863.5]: -0.07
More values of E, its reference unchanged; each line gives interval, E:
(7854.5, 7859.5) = 7855.0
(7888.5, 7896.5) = 7894.0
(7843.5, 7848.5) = 7844.0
